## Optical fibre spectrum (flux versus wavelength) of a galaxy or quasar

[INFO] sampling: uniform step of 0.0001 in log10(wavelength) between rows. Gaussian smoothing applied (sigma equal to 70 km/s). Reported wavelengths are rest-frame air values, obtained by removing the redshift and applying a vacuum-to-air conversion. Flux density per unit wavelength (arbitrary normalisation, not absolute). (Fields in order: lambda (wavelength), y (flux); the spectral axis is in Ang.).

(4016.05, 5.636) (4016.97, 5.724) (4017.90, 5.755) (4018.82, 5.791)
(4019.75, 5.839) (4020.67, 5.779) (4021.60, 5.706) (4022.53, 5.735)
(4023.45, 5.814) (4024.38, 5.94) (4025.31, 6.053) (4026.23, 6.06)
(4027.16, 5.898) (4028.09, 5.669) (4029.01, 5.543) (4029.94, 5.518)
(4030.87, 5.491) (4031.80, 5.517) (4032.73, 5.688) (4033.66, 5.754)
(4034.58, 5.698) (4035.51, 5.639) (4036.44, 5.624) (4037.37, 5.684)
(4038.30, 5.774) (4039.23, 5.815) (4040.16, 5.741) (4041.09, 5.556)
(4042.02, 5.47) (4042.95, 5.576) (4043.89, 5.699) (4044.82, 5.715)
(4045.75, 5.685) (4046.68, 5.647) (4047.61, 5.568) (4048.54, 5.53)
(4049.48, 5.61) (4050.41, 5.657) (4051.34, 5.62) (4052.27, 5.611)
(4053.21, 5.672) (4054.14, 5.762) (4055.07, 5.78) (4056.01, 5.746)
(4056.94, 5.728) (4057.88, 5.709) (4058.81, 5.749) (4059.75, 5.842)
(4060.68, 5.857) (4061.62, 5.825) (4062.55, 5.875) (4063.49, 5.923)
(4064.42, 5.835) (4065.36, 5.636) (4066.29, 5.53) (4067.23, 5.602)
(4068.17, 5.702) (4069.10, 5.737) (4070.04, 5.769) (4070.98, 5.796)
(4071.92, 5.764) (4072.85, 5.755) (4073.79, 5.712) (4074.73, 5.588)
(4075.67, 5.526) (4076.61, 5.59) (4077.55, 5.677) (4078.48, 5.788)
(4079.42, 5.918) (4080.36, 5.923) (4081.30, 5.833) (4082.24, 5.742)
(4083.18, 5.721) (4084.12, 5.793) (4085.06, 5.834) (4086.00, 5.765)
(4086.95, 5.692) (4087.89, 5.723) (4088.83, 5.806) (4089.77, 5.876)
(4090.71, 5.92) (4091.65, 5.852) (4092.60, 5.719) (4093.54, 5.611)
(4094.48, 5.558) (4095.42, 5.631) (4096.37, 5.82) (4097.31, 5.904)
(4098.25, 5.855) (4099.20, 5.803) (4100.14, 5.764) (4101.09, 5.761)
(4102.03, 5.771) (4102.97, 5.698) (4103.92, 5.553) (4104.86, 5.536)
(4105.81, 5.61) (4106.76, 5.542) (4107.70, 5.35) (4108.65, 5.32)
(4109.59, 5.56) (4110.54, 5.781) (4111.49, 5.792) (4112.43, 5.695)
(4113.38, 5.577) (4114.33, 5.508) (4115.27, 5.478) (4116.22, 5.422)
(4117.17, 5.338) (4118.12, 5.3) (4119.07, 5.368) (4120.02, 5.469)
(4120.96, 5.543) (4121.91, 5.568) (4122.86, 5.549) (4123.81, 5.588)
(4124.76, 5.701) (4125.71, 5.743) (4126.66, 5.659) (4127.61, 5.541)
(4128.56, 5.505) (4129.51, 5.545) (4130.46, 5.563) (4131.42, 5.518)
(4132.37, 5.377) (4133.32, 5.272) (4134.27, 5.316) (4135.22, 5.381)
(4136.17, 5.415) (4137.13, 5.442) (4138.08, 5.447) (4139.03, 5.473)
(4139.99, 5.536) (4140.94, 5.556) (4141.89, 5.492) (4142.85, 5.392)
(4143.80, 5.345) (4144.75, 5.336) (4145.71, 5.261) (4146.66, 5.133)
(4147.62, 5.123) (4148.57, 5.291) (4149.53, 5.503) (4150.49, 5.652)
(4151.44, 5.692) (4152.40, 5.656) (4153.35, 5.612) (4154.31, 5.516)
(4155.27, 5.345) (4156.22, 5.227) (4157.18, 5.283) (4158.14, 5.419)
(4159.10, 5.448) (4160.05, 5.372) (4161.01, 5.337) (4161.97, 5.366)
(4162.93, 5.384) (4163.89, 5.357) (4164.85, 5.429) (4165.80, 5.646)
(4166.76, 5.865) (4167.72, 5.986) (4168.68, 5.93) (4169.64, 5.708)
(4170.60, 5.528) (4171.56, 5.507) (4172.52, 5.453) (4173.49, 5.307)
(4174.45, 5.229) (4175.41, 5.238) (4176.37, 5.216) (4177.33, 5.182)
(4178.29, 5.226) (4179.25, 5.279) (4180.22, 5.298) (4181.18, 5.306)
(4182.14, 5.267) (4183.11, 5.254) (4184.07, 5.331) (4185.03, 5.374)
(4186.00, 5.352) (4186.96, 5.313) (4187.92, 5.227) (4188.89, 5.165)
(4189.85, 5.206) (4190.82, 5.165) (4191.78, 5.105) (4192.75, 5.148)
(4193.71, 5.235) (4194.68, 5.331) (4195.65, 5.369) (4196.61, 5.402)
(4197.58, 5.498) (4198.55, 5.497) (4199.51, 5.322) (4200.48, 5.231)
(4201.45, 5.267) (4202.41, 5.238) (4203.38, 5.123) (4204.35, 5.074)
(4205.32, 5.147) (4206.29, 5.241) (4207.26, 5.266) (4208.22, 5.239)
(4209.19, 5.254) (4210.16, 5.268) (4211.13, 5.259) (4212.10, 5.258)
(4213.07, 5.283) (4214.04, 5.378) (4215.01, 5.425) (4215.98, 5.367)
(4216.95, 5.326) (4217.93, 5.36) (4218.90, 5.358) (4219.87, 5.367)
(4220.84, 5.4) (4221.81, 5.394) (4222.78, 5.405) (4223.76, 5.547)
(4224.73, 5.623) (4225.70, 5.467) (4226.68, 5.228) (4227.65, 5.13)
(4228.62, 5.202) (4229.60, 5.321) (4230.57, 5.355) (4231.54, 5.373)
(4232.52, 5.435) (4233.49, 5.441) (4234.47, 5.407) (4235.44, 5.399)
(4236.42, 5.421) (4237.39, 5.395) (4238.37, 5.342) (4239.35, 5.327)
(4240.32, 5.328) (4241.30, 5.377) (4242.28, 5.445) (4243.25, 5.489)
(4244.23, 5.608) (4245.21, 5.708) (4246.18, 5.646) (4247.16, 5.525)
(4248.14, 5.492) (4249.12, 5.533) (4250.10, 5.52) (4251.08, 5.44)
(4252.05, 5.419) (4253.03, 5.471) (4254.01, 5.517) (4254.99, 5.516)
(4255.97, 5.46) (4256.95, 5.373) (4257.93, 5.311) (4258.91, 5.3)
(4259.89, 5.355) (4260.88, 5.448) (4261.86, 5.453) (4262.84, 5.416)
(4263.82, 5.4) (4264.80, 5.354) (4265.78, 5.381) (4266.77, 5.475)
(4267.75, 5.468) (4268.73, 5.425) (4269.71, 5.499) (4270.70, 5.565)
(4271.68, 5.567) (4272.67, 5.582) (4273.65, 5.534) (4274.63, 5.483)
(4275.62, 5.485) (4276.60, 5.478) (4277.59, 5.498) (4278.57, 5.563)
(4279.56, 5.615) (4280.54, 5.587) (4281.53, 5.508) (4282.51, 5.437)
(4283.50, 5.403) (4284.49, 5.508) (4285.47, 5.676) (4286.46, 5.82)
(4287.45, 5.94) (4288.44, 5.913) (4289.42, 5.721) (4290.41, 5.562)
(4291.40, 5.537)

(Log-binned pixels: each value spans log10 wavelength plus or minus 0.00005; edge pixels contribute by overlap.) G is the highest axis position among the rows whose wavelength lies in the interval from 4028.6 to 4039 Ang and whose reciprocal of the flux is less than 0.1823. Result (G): 4038.30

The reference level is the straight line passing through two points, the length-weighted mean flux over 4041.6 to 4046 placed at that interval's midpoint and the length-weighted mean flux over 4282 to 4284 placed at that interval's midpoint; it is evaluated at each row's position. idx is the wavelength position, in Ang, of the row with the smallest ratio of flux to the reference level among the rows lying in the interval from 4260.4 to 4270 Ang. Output 4264.80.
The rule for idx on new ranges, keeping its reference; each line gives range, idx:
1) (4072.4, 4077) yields 4075.67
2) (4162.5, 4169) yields 4163.89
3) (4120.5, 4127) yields 4120.96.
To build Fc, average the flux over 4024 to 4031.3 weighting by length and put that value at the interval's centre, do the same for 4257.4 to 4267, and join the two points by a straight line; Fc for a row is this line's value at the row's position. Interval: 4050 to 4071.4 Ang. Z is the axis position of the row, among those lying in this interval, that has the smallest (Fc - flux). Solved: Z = 4063.49 Ang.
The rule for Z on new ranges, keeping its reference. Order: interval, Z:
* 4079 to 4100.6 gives 4090.71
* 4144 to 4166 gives 4151.44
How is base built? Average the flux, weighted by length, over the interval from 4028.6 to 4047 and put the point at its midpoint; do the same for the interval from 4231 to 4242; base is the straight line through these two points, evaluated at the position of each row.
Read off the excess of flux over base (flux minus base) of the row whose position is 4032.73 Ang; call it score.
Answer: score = 0.04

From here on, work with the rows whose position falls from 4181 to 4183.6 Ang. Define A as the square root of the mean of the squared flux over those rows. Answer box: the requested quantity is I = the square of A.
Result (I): 28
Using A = 5.3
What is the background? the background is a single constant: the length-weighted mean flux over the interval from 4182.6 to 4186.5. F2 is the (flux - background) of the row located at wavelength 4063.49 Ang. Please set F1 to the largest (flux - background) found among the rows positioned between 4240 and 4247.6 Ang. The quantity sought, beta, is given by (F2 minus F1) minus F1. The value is -0.17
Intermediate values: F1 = 0.4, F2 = 0.60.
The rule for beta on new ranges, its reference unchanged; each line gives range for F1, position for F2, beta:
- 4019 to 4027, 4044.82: -1.08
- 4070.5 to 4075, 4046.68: -0.62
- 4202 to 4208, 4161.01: 0.13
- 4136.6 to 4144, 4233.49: -0.35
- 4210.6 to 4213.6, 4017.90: 0.51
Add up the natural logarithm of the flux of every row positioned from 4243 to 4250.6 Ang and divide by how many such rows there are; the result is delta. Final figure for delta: 1.72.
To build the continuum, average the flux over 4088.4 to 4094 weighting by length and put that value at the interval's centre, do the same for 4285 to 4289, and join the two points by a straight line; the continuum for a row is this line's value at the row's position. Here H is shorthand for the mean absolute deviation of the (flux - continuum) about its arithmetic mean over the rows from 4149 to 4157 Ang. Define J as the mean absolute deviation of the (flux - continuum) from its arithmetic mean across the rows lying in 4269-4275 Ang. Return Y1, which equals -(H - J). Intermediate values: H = 0.128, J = 0.033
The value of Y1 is -0.09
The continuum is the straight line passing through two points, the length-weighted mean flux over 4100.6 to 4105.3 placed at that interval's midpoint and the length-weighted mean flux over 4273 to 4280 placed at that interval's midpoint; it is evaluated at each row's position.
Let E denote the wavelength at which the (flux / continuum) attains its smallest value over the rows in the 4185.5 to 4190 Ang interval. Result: 4188.89 Ang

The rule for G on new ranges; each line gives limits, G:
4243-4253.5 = 4250.10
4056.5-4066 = 4065.36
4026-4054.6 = 4054.14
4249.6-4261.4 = 4254.99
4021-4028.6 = 4028.09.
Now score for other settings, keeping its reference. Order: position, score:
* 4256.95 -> 0.01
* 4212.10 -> -0.16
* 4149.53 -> 0.01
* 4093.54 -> 0.04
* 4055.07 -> 0.16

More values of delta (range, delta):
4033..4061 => 1.74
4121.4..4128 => 1.73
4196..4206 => 1.66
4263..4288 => 1.71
